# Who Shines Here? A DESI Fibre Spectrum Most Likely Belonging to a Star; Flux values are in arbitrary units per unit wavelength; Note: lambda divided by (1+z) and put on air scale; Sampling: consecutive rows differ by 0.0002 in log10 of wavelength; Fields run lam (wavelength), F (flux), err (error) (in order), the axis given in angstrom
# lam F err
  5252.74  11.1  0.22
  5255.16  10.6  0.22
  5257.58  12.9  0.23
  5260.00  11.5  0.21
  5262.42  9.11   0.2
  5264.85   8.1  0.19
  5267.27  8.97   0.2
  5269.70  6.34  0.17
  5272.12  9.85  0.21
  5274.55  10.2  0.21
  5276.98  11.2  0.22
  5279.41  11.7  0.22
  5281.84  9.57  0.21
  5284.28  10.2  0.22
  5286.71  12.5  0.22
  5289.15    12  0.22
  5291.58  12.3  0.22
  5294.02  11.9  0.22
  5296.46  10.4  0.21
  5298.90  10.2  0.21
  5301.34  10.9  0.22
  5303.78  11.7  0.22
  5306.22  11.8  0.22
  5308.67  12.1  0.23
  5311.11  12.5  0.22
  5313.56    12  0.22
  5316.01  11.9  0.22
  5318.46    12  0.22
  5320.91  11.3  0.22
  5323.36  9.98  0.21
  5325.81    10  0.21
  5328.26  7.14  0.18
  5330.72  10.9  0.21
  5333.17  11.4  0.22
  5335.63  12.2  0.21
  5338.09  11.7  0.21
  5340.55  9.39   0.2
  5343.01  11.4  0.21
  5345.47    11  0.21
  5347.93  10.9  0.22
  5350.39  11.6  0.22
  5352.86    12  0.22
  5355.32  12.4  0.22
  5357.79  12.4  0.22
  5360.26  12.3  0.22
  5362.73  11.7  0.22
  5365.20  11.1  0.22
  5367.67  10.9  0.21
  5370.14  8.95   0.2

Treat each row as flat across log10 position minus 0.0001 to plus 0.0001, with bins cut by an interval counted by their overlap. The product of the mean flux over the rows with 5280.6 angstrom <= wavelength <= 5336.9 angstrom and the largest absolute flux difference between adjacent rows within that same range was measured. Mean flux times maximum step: 42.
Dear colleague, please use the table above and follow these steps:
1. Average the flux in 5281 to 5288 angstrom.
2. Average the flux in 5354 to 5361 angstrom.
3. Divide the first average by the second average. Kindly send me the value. 0.87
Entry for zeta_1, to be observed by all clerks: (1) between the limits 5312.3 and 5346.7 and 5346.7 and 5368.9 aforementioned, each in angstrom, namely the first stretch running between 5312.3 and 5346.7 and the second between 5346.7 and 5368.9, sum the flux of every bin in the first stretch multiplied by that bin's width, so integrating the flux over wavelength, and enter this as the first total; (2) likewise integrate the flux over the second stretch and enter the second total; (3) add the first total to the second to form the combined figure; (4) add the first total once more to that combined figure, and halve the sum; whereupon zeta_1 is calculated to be 504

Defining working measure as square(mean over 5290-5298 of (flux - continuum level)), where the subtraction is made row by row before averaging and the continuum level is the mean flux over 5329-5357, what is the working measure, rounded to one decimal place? 0.0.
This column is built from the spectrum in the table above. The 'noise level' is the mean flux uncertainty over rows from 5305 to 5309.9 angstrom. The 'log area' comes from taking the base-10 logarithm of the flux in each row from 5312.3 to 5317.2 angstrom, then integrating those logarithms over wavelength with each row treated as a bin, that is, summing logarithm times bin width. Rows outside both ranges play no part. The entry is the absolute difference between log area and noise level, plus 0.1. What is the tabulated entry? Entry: 5.15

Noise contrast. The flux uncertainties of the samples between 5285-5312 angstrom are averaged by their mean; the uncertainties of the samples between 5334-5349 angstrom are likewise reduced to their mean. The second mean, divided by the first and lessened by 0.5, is 0.459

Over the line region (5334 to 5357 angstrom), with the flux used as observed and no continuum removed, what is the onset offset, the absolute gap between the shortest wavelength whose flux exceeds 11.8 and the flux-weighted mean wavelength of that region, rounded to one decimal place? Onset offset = 10.0 angstrom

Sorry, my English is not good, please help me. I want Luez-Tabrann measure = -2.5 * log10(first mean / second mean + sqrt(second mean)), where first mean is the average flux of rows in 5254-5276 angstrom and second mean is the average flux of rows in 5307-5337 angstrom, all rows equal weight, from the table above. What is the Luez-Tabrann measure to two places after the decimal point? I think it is -1.56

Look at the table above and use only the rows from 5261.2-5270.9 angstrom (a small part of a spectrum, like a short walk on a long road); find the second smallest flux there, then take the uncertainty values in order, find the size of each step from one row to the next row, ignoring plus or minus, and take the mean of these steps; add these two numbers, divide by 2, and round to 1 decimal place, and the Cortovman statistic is 4.1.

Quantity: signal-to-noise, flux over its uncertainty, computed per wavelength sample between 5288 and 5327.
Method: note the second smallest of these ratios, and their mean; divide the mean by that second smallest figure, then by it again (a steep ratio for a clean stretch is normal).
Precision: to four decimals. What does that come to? 0.0231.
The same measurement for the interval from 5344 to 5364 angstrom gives 0.0196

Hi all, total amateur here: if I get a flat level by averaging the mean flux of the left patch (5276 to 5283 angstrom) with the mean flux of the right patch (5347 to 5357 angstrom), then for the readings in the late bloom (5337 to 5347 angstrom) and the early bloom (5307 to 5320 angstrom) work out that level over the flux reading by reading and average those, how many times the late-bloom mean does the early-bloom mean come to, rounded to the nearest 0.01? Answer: 0.89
